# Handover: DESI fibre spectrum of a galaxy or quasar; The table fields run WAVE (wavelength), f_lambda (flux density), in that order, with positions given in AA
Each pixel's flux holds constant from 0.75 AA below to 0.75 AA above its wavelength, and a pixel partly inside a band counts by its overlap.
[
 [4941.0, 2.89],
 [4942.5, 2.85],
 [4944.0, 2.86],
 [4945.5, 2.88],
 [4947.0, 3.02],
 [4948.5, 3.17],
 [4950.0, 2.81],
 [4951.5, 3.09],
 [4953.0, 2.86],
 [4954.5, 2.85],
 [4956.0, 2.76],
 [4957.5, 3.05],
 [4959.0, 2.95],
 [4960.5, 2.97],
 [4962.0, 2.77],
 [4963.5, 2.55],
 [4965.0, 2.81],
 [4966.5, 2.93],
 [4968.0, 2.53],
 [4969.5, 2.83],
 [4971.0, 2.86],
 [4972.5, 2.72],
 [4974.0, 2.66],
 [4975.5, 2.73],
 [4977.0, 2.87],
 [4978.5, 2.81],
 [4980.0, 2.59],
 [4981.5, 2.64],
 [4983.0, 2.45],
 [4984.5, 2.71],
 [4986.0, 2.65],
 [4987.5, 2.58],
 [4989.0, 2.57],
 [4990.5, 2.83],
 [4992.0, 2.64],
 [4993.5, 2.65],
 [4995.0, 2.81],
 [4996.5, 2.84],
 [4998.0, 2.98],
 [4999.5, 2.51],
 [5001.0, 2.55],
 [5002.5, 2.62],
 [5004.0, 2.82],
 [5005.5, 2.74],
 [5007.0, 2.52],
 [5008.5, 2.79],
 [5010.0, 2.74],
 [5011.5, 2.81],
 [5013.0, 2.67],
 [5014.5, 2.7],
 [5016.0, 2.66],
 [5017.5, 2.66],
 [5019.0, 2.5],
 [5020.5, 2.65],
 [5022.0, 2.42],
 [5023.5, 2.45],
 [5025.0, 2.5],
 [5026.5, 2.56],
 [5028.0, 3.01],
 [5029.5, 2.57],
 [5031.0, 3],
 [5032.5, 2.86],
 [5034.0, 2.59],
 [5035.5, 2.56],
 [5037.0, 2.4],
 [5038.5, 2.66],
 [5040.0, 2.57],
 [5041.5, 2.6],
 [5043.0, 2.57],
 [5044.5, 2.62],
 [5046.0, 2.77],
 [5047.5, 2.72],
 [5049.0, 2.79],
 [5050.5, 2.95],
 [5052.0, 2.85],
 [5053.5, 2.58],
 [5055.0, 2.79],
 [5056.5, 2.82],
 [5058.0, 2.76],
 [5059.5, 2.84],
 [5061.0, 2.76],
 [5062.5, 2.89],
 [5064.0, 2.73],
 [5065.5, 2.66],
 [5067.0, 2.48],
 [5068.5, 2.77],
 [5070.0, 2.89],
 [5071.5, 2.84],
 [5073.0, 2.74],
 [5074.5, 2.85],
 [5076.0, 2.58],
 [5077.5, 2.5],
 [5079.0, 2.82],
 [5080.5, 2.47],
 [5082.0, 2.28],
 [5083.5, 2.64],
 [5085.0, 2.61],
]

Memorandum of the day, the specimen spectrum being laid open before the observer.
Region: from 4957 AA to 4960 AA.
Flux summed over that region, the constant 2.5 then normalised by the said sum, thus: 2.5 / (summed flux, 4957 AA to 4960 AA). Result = 0.42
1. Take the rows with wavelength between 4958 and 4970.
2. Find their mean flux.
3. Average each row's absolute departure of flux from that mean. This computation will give 0.132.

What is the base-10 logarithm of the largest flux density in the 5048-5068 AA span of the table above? 0.470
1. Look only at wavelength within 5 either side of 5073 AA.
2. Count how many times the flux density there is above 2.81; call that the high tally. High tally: 3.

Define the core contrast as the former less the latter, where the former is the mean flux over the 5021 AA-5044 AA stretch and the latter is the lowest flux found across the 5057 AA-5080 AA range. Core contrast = 0.14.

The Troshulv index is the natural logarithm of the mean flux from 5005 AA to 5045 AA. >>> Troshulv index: 0.97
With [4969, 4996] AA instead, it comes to 0.99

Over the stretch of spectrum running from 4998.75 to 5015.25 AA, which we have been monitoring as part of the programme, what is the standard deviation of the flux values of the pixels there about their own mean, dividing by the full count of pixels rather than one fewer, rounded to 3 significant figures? 0.109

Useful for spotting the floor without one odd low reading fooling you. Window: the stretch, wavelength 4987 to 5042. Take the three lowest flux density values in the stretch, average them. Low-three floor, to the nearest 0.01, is 2.42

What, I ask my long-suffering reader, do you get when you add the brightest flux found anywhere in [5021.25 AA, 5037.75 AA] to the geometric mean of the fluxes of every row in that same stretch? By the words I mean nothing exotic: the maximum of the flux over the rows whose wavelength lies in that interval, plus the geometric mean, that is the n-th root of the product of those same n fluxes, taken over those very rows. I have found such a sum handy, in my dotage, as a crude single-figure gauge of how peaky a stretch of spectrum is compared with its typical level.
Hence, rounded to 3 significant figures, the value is 5.63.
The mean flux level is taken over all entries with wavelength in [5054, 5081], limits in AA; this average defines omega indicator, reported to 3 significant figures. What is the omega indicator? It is 2.73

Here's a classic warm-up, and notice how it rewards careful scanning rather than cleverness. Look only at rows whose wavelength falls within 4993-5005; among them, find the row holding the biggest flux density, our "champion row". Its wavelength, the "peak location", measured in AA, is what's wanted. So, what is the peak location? 4998.0 AA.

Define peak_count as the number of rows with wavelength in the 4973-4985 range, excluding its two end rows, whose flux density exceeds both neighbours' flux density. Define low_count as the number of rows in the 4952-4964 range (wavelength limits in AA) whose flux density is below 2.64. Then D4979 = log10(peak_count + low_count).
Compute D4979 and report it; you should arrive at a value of 0.48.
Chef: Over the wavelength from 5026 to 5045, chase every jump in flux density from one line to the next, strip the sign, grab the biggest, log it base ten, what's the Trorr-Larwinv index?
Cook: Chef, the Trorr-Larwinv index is -0.35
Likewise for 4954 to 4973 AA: -0.40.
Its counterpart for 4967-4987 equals -0.52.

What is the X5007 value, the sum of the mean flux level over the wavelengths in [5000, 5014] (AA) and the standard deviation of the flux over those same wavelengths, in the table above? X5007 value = 2.80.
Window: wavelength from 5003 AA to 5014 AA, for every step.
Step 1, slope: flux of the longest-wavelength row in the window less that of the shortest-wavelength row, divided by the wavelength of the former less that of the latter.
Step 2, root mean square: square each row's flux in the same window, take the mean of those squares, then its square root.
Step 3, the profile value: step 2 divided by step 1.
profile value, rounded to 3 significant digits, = -164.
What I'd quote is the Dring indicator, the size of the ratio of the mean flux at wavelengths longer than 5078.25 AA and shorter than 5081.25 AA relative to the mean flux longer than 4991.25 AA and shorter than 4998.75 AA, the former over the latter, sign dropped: 0.950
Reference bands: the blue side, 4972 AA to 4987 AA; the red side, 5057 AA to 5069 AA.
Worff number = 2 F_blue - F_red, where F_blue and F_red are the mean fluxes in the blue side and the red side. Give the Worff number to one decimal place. 2.6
